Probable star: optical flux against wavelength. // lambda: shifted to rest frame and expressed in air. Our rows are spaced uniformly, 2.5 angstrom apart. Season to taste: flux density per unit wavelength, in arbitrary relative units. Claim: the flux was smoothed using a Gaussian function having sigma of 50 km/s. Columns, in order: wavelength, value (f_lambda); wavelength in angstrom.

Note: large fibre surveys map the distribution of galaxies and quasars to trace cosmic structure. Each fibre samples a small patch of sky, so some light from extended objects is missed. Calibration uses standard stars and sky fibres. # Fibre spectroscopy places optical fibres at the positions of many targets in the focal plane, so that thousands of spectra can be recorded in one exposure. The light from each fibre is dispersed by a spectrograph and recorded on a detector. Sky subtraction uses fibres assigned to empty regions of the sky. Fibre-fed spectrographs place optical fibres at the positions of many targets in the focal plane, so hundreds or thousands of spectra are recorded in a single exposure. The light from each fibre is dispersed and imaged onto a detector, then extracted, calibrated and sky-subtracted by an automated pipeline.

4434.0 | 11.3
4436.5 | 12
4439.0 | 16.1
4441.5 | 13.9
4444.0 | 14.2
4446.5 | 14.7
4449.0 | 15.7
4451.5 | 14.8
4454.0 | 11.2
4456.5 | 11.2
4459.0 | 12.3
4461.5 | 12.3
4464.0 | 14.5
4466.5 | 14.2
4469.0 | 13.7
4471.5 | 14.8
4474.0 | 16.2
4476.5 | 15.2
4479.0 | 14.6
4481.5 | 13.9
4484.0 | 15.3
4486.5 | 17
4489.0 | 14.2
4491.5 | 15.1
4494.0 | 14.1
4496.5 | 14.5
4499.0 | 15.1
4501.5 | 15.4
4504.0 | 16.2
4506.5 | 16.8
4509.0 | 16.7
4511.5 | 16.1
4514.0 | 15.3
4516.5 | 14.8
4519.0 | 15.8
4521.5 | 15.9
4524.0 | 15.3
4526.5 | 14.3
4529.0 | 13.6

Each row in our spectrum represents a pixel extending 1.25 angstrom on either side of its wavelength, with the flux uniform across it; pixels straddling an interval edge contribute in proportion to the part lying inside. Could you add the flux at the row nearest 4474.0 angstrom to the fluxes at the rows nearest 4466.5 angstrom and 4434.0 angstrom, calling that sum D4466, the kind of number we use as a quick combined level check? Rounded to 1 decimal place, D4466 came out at 41.7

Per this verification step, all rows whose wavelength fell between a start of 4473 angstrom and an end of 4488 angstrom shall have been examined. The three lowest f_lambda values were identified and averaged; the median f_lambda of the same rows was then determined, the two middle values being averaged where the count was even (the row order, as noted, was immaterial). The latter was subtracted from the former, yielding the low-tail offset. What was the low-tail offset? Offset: -0.68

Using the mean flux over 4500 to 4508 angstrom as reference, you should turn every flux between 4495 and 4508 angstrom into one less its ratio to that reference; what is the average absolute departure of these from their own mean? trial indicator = 0.045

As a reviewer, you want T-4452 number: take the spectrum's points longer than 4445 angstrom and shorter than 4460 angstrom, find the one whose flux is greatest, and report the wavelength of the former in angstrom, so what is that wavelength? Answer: 4449.0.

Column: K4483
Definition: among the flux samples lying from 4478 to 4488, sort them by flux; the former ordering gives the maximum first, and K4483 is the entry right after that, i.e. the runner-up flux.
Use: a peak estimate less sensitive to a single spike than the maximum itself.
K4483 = 15.3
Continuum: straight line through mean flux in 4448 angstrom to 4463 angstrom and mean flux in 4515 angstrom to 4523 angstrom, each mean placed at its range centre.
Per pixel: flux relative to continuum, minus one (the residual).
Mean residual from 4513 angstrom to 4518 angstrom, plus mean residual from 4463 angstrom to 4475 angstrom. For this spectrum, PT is 0.07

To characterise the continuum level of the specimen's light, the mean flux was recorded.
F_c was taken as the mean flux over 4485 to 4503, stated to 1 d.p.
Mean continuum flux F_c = 15.1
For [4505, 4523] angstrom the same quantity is 15.9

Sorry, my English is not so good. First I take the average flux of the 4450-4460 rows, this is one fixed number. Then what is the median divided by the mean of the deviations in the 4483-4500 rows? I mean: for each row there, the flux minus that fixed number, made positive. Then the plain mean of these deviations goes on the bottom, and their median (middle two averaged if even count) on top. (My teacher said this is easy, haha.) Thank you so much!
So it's 1.02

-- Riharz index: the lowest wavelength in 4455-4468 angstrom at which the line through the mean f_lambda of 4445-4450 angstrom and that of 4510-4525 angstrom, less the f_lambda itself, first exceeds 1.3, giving 4456.5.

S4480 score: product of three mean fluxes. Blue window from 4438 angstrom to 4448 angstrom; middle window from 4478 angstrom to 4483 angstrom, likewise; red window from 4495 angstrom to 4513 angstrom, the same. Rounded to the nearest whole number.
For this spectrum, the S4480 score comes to 3321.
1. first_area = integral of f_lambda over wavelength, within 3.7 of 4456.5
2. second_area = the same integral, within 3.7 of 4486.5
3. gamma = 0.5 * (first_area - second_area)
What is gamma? -15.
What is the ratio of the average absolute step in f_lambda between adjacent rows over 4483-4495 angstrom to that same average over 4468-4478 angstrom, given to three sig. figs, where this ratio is 1.37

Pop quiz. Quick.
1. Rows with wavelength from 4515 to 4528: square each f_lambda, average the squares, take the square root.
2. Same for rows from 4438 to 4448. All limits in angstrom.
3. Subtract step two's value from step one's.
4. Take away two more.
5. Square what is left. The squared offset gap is 2.3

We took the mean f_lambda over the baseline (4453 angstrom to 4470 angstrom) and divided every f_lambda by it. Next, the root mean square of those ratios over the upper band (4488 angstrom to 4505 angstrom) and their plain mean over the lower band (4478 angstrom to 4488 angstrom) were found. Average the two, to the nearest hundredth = 1.18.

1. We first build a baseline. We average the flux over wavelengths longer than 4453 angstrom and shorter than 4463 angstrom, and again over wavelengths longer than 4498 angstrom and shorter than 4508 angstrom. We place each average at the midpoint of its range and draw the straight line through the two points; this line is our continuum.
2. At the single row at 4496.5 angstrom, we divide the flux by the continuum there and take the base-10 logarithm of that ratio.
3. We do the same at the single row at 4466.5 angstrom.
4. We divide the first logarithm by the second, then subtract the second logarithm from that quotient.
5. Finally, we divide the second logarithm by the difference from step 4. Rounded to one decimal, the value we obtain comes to -0.1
